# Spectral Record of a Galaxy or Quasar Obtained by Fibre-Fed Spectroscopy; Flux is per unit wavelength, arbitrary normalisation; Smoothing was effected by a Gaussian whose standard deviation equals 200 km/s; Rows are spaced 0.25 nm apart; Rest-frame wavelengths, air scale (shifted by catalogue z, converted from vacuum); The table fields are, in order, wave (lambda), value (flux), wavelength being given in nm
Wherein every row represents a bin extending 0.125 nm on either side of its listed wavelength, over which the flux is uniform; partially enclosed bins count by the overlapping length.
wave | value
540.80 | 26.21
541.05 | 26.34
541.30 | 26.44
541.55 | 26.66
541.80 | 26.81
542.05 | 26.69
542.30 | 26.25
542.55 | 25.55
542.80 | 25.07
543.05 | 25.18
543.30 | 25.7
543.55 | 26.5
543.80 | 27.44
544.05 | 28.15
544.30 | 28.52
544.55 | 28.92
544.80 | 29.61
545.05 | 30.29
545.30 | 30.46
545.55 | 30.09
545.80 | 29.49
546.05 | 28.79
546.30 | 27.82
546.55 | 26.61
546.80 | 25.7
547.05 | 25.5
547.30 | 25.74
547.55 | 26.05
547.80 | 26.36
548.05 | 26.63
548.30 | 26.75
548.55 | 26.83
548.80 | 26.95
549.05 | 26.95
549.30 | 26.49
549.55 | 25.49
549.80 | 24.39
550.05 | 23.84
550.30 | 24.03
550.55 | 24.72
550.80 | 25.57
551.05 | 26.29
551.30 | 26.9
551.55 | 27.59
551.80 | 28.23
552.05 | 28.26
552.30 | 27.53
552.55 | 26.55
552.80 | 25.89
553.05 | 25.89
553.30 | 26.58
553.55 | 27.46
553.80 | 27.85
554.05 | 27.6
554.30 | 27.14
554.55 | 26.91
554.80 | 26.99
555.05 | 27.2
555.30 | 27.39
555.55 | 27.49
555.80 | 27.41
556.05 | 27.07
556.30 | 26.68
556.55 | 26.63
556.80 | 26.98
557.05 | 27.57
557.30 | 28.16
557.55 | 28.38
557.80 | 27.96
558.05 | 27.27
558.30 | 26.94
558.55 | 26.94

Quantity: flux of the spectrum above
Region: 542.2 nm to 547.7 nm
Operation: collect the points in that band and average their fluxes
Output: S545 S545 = 27.4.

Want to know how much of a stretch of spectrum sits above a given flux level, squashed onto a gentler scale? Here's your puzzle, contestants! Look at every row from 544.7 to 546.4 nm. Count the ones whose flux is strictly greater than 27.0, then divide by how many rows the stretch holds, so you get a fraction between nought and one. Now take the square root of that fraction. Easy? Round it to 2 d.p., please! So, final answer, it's 1.00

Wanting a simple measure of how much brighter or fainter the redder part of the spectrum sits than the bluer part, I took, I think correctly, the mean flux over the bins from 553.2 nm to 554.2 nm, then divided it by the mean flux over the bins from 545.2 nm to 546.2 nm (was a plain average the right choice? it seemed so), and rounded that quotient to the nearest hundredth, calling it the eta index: 0.92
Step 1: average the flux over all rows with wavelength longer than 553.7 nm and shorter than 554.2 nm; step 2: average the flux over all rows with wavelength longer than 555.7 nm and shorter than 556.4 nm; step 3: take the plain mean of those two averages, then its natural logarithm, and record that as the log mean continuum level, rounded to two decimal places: 3.31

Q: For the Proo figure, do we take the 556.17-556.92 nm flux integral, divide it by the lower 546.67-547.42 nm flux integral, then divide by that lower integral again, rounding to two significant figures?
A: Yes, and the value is 0.054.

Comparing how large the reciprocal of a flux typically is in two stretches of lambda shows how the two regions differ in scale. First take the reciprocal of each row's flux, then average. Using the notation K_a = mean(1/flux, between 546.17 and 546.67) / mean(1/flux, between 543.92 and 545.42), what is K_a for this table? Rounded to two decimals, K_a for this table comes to 1.08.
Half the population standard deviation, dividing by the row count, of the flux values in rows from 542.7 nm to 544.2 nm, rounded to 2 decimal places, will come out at 0.57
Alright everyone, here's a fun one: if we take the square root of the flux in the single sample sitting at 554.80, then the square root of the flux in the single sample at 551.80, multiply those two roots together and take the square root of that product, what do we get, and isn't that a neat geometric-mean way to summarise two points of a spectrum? 5.25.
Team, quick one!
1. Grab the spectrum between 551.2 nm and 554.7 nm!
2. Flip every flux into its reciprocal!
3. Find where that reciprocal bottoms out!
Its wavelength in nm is 552.05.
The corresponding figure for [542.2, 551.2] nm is 545.30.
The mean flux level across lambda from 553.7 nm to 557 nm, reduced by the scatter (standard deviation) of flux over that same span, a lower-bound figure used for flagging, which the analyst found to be 26.8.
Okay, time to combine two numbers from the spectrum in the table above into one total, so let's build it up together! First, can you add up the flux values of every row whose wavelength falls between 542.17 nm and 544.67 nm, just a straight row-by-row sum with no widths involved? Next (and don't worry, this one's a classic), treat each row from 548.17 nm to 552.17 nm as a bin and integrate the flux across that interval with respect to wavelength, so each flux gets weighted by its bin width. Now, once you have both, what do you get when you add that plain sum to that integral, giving 372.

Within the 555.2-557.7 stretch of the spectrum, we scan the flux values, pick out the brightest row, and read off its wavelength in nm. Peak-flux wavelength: 557.55 nm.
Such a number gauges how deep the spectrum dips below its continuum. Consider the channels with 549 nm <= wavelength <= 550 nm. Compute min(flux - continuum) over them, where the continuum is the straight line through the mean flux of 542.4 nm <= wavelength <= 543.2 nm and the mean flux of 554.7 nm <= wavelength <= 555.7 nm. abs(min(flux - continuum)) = 2.0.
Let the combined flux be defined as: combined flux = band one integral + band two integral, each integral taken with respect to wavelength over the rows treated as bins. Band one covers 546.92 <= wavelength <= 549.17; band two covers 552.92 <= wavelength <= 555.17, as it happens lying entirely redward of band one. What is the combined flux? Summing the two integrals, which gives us 120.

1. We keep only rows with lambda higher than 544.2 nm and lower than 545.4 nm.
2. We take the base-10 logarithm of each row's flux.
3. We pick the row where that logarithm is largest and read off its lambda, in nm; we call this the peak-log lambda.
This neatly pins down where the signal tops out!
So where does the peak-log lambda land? 545.30 nm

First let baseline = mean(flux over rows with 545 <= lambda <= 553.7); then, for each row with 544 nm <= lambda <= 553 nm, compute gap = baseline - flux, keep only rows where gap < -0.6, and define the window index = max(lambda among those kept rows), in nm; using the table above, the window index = 552.30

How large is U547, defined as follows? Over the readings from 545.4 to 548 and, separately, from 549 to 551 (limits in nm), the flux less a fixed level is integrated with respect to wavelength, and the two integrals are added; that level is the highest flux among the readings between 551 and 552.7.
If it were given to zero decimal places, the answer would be -9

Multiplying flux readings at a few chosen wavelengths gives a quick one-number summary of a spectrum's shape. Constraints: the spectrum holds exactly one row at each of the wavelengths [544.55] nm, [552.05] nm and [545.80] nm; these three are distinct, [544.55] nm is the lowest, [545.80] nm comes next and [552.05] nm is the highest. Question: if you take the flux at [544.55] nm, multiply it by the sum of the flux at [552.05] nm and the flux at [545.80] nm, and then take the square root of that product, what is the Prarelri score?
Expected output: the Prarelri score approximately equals 40.9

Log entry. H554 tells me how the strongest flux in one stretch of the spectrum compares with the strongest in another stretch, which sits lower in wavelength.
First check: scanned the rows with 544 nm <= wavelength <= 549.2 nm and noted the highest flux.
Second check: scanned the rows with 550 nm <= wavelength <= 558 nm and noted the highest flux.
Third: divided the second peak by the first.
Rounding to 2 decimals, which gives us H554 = 0.93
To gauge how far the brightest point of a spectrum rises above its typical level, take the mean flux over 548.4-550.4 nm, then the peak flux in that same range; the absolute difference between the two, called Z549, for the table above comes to 1.3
